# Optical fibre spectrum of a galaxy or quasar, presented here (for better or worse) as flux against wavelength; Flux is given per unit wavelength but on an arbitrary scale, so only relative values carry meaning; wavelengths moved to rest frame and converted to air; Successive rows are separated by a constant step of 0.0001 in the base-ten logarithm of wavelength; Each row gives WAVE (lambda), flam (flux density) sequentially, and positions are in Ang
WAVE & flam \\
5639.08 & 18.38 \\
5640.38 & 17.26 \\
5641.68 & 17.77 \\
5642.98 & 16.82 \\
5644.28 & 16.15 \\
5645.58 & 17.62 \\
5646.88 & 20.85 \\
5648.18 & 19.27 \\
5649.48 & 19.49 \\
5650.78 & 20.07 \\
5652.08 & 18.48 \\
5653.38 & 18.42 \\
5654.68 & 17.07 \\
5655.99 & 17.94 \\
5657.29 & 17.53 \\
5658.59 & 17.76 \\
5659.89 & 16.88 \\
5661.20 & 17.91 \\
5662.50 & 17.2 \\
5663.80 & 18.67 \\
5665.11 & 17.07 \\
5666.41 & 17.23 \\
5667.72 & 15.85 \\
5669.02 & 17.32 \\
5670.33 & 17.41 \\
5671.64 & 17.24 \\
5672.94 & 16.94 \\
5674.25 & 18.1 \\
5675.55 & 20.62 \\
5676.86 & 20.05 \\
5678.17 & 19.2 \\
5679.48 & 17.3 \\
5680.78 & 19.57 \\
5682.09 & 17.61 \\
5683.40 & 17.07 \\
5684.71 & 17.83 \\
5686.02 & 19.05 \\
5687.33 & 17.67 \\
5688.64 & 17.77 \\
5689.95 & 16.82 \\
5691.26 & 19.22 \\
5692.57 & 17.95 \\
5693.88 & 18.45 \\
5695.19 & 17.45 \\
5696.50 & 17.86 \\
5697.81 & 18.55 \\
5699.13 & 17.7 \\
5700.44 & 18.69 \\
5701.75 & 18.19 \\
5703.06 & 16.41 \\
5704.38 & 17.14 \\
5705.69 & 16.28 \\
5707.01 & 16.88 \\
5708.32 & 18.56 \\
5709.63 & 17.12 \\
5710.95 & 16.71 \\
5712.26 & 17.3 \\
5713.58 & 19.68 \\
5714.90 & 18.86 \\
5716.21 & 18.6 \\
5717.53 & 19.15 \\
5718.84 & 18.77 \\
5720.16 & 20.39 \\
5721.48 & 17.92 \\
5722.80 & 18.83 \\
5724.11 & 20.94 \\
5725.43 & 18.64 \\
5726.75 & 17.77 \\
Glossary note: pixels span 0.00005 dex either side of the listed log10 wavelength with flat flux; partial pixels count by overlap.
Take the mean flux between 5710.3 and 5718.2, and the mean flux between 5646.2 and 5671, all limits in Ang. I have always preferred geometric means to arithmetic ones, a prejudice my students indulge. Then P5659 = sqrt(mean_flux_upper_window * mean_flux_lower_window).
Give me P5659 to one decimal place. 18.2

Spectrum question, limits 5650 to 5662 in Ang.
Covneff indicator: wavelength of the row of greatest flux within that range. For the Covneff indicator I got 5650.78 Ang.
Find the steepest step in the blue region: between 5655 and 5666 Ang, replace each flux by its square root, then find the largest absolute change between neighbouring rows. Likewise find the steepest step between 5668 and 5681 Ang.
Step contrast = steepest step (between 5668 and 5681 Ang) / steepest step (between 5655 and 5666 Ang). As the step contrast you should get 1.51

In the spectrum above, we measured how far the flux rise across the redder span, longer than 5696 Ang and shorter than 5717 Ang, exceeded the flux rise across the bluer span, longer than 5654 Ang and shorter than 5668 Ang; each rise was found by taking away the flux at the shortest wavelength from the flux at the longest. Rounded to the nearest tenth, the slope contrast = 2.0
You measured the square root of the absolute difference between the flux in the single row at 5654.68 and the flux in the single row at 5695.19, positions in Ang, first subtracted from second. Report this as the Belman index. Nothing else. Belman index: 0.62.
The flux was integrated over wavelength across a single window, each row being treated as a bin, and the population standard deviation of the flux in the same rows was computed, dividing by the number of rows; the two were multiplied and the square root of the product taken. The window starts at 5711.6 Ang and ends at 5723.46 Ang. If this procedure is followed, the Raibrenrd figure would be 13.8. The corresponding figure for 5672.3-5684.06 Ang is 16.9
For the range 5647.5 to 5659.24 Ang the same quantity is 14.2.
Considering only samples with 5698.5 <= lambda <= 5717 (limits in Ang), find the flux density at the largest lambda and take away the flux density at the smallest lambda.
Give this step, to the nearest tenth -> 0.9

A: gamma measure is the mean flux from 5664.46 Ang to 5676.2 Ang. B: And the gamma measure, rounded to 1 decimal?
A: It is 17.5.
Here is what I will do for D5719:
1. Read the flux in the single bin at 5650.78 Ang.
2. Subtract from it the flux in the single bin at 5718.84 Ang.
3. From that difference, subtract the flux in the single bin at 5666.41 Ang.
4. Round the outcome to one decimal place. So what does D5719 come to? -15.9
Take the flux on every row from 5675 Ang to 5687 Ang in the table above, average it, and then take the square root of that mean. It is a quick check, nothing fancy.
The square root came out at 4.32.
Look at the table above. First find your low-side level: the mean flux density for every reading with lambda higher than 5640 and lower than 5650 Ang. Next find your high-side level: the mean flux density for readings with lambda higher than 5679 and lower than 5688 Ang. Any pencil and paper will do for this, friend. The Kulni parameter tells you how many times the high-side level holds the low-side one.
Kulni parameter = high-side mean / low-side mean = 0.99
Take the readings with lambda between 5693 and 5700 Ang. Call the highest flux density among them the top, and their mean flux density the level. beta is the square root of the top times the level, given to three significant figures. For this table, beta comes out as 18.3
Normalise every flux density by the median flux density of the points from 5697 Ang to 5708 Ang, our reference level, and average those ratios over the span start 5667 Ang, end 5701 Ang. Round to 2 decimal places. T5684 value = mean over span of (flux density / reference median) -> 1.04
